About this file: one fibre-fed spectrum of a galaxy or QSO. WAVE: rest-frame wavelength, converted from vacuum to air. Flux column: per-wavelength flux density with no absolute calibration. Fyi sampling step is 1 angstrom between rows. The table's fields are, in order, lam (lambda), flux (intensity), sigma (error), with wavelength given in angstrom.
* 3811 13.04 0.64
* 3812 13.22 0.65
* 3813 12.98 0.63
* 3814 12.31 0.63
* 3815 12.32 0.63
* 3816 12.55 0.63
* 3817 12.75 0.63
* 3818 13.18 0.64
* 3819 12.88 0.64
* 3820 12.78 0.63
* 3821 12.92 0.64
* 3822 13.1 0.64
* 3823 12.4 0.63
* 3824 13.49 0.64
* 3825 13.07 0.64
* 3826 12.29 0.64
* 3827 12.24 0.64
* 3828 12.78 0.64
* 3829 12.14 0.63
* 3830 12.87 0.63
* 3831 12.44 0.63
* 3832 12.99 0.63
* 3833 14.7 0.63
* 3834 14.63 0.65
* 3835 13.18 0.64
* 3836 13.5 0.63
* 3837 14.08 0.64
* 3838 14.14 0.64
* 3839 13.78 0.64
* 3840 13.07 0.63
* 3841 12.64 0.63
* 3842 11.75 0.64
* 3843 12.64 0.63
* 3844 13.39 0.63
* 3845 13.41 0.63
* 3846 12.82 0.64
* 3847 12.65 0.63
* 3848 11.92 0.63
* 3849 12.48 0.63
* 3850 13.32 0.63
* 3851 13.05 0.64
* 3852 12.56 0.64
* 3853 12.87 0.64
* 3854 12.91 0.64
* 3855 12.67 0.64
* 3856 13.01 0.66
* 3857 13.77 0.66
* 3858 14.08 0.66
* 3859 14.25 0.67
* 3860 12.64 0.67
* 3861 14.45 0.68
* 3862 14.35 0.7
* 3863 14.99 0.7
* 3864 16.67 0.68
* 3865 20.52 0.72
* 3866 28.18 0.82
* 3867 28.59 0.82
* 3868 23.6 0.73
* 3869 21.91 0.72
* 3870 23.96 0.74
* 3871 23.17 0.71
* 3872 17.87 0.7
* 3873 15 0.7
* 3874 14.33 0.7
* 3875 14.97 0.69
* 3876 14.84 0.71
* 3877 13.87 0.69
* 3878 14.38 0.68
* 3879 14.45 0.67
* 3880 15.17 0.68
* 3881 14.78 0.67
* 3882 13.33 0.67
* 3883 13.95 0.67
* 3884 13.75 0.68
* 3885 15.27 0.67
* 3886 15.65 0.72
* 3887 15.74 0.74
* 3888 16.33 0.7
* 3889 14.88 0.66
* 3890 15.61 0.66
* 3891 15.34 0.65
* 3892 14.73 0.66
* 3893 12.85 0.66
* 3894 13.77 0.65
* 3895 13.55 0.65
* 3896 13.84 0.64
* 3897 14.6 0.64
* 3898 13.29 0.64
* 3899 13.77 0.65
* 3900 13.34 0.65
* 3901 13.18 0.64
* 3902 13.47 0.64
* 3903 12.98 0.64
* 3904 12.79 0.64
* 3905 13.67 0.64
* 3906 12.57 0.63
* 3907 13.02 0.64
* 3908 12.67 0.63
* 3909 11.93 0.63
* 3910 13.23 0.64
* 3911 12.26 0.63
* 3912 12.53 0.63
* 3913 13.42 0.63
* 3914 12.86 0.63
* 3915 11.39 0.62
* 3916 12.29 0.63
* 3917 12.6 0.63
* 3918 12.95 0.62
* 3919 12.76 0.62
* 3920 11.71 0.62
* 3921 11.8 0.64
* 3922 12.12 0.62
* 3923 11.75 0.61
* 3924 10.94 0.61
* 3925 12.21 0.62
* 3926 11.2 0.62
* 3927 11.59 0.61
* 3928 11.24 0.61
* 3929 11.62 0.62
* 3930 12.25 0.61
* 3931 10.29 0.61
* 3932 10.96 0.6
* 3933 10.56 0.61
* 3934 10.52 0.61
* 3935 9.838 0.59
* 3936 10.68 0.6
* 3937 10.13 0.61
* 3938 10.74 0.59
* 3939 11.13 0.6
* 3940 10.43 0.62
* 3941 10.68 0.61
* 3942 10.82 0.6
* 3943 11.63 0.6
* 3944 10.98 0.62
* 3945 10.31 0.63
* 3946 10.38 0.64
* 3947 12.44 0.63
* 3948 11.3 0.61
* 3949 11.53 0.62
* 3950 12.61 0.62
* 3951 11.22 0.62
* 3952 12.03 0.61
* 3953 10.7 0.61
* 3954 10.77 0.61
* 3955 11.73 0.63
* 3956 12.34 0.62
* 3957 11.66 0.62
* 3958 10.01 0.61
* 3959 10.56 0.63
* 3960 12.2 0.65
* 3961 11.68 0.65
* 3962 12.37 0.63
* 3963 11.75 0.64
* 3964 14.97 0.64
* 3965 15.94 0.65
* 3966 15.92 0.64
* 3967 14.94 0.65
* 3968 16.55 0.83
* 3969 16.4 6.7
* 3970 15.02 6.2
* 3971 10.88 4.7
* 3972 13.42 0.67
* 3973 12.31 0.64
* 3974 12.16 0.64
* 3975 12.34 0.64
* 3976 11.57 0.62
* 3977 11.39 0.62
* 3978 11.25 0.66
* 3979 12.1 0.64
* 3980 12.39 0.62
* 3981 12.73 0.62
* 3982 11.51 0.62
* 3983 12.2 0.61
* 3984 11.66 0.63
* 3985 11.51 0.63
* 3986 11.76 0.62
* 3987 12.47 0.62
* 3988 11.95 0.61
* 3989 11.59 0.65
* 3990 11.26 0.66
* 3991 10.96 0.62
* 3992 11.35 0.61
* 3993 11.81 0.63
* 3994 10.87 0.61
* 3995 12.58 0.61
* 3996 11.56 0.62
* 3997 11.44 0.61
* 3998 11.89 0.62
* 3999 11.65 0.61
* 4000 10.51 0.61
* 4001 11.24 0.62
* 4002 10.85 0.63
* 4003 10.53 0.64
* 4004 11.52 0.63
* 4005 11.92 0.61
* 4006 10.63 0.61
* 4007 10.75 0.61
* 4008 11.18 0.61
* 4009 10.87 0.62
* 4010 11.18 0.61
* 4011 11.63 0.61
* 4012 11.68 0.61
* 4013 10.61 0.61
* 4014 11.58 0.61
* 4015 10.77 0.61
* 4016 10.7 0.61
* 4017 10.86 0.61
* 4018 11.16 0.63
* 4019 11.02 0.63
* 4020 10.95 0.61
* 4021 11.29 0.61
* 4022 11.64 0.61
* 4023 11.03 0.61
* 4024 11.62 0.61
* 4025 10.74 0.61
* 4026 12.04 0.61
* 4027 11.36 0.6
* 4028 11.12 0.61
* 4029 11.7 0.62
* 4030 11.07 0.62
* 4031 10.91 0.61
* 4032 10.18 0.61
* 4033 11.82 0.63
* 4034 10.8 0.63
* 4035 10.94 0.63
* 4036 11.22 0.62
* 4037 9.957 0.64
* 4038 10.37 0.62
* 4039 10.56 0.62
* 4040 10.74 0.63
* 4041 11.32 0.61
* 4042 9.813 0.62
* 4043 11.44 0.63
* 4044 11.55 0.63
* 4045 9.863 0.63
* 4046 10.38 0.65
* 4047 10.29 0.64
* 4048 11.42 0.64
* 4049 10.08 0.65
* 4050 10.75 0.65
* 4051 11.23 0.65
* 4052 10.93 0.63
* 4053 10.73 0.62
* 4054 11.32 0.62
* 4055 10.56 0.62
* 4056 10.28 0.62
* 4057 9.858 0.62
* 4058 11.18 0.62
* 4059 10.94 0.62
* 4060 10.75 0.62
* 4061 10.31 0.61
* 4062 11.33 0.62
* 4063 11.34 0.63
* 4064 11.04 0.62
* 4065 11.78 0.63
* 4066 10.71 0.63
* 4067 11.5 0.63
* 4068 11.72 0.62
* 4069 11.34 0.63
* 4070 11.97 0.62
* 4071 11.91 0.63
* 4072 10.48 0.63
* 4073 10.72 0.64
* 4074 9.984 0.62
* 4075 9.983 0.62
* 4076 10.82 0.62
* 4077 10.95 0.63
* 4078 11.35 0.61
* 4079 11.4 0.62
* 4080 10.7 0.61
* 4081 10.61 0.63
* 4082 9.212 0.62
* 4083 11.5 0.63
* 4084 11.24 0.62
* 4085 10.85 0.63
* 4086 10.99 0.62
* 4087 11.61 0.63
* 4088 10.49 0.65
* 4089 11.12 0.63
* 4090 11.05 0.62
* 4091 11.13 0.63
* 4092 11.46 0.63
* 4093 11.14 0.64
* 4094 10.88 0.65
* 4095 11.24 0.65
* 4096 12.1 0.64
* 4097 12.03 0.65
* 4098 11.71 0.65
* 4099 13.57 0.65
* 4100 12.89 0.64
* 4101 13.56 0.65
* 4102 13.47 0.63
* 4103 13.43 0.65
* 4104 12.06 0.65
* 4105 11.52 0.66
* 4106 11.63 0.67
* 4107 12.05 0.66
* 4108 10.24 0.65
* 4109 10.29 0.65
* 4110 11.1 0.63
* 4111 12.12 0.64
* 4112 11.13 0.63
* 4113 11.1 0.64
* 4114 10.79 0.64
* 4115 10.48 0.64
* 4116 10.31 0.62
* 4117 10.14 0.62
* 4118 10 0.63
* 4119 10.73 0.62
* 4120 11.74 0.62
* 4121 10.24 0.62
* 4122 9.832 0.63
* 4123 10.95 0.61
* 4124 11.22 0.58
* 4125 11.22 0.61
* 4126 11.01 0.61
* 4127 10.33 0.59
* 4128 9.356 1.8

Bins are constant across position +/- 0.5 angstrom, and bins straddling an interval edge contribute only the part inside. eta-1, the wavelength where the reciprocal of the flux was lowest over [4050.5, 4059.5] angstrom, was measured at 4054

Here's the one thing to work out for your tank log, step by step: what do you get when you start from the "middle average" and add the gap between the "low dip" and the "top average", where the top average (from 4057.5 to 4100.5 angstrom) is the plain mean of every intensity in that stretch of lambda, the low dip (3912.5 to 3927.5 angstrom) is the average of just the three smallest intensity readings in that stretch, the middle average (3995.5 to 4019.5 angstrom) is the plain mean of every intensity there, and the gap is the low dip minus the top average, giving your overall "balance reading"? 11.1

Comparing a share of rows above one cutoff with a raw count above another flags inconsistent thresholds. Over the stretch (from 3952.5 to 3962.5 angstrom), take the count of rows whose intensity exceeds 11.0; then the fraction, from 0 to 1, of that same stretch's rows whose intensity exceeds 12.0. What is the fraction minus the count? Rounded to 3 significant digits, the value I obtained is -5.70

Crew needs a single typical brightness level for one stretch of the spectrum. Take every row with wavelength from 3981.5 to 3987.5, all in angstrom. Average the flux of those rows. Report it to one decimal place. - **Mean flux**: 11.9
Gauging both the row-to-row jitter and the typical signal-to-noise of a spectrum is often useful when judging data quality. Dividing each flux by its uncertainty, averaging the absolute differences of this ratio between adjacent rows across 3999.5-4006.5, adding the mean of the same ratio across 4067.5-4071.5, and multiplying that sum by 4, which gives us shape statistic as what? 80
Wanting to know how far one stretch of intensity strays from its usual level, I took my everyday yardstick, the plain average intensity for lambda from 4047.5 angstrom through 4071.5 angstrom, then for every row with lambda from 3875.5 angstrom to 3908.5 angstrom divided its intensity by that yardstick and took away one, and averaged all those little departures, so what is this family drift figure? 0.28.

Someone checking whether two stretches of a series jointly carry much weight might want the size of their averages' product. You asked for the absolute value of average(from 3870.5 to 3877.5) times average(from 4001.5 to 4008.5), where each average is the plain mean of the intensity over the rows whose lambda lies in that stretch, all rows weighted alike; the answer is 180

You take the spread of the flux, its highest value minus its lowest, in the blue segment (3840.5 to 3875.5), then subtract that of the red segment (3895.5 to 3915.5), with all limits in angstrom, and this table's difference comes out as 13.6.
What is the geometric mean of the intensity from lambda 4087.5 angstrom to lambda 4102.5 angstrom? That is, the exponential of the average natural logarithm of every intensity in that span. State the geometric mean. 11.8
